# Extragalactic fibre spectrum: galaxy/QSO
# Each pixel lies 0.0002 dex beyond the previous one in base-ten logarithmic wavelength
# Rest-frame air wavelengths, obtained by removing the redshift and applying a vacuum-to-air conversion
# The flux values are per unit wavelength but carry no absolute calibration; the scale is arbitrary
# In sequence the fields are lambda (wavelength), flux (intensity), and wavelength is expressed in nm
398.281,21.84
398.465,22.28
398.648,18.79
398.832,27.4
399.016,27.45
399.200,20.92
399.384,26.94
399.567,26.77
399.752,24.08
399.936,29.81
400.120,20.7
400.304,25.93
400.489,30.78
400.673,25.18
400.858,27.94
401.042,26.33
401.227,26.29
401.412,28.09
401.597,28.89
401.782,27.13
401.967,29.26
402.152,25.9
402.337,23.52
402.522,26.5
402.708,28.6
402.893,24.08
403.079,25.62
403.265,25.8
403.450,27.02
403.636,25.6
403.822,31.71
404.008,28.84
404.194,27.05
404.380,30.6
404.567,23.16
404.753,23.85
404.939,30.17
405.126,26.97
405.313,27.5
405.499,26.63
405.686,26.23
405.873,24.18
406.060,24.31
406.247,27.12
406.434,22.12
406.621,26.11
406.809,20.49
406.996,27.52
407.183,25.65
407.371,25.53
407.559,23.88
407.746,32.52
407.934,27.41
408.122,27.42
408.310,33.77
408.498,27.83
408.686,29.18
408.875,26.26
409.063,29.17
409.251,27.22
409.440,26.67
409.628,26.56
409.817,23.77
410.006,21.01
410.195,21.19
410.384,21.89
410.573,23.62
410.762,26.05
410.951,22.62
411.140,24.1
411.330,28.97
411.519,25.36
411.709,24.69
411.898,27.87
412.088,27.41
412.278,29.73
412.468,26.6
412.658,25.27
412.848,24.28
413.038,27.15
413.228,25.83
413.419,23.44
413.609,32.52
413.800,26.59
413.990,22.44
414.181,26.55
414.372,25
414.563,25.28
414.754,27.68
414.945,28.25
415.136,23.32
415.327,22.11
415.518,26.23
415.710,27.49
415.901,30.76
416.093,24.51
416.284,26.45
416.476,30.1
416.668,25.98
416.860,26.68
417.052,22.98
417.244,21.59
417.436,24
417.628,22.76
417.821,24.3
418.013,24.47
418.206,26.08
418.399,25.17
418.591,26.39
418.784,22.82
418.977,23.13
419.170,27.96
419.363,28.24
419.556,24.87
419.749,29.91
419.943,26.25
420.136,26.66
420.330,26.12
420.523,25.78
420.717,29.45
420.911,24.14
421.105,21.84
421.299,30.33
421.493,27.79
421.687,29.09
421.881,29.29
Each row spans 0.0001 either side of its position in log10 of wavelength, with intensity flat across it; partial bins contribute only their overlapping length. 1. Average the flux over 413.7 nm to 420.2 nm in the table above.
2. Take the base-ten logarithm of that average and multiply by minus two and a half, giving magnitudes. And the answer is -3.52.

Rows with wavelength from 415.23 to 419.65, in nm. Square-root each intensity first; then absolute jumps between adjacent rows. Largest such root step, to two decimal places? 0.60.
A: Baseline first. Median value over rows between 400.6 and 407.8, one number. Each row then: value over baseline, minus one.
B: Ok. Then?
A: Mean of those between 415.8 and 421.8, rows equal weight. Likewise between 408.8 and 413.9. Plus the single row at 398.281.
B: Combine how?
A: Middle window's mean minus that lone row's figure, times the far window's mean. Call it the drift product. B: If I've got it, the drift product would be -0.002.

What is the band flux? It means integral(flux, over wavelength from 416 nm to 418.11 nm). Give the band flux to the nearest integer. 53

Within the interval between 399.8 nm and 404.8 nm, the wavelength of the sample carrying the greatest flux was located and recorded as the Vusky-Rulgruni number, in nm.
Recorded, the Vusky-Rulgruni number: 403.822 nm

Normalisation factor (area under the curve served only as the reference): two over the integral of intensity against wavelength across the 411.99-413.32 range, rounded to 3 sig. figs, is 0.0565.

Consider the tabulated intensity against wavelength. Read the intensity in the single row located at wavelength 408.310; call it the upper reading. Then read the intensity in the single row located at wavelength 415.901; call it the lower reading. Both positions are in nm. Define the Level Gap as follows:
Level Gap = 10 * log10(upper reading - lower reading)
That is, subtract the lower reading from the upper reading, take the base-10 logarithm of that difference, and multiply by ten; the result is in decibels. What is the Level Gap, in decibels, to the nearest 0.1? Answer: 4.8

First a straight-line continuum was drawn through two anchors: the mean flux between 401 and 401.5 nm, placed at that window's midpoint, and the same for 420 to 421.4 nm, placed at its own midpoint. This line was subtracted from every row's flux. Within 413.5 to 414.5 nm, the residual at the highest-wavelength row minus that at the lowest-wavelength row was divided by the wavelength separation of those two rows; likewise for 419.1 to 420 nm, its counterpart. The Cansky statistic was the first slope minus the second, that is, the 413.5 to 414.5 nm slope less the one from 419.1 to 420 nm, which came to -8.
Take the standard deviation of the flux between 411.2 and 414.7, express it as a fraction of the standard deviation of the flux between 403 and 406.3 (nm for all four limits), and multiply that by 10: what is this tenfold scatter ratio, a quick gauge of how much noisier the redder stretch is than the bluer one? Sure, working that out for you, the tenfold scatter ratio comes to 10.1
